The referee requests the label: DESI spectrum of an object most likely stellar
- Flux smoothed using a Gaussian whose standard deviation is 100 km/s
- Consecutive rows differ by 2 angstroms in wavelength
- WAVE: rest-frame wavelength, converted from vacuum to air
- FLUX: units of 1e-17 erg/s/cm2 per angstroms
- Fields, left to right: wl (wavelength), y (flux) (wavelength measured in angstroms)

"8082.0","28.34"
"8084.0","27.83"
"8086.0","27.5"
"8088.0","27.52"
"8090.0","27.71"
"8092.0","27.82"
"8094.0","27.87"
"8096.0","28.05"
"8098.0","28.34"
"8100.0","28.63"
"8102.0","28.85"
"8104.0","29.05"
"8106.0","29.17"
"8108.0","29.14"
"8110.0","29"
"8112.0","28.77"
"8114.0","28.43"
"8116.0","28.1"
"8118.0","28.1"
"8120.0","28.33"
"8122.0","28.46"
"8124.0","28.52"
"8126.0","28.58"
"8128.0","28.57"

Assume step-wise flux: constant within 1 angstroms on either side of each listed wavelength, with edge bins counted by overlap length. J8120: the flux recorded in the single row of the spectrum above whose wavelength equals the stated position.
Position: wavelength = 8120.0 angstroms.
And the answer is 28.33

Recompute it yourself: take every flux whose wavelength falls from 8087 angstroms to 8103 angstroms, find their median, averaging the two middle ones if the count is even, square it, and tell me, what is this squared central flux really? 782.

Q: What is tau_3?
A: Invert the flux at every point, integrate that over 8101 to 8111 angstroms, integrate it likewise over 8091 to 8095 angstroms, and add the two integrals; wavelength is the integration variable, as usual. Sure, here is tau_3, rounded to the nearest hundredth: 0.49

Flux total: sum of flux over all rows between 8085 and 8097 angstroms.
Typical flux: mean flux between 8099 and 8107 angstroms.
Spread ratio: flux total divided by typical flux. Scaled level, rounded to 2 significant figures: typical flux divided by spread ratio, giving 5.0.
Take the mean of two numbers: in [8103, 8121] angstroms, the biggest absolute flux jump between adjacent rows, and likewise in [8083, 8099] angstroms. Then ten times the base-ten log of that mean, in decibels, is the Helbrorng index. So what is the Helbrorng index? -4.7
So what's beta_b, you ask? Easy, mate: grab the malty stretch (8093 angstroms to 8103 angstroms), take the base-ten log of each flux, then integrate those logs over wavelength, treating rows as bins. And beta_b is 14.5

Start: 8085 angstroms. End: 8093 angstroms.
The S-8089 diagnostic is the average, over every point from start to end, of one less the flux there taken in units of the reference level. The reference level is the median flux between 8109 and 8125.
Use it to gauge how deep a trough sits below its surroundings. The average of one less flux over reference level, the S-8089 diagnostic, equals 0.028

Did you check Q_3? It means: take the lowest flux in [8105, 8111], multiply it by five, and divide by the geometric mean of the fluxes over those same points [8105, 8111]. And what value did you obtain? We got 4.98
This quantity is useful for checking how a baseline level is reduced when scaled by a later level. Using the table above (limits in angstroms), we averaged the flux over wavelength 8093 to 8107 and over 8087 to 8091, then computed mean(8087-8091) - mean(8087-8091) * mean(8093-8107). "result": -761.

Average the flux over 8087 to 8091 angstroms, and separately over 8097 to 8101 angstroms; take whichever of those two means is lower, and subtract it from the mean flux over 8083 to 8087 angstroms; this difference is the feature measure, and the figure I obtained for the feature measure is 0.05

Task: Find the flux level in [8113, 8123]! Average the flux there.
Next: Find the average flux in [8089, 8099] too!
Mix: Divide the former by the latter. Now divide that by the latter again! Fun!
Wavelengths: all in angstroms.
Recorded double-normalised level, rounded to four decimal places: 0.0362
